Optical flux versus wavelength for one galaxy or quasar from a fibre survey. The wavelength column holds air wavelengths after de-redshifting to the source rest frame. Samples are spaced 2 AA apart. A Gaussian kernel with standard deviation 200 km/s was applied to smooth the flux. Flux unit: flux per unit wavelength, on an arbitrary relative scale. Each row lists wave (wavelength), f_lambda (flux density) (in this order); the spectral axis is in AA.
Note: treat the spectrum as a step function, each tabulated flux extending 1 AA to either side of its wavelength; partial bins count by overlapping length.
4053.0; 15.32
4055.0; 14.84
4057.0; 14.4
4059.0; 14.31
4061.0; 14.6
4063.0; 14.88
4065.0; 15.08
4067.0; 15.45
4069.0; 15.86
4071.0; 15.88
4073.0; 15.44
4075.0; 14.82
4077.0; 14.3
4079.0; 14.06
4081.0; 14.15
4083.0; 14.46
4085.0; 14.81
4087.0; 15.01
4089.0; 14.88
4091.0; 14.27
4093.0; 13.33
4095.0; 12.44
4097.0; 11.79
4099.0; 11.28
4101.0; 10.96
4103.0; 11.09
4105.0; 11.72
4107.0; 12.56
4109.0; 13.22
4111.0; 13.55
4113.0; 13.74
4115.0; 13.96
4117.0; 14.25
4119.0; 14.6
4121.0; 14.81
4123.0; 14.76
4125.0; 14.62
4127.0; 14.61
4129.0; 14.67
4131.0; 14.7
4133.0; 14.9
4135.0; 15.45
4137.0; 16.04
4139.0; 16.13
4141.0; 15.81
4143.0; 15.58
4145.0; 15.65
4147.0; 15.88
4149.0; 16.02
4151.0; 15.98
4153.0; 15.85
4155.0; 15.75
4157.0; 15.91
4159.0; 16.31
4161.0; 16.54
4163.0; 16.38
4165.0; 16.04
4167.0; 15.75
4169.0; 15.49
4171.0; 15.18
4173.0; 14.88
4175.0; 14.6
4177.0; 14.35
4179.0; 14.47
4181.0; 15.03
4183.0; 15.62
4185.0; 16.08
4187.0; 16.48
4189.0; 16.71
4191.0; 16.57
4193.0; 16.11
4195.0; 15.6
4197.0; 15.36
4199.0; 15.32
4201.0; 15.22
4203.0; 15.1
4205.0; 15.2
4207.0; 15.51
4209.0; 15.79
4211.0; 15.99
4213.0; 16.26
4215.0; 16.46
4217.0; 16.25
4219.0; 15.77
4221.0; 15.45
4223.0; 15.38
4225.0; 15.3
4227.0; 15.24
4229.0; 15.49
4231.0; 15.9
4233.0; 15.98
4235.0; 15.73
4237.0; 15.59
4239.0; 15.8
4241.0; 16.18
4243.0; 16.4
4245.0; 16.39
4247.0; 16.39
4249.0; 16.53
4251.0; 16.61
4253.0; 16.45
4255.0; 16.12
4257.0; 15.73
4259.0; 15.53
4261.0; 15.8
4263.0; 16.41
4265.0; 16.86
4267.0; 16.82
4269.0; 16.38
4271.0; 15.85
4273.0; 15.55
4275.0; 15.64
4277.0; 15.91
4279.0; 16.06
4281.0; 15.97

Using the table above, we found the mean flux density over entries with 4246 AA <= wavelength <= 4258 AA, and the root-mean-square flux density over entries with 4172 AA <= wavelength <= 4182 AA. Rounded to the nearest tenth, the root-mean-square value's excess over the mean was -1.6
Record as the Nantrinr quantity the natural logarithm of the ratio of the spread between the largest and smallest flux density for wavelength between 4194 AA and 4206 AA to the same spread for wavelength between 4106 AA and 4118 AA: -1.2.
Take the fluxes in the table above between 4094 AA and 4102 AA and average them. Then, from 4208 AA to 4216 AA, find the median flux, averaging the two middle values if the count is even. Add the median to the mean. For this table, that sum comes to 27.7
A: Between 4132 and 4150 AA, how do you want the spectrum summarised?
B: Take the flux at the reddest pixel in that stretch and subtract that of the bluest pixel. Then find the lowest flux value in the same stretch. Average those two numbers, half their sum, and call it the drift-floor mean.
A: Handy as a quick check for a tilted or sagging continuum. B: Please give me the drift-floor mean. 8.01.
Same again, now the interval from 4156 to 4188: 7.46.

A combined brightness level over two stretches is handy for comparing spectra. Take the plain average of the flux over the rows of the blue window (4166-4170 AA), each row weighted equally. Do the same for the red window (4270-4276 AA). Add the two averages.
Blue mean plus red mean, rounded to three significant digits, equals 31.3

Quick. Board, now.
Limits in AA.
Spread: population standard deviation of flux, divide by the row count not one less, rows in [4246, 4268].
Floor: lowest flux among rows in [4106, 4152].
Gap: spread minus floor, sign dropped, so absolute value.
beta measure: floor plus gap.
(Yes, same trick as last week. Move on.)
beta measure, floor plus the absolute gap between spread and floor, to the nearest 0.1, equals 24.7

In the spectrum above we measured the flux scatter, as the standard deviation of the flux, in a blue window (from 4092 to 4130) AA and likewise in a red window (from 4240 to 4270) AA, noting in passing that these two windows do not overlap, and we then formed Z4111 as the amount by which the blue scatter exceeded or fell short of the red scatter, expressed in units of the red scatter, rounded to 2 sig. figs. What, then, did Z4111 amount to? 2.6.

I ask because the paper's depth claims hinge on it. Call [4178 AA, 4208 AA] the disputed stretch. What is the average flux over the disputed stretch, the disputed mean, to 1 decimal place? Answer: 15.6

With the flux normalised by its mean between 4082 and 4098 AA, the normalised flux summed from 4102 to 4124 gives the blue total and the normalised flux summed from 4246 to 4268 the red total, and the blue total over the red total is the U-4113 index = 0.827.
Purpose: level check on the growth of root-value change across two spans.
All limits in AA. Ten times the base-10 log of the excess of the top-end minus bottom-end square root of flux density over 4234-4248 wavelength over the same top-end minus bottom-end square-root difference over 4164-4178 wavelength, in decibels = -5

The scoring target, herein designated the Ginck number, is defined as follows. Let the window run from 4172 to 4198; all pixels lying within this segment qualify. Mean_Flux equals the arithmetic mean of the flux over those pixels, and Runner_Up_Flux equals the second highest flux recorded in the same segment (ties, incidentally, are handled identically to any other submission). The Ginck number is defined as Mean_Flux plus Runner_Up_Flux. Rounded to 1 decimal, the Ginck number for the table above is 32.1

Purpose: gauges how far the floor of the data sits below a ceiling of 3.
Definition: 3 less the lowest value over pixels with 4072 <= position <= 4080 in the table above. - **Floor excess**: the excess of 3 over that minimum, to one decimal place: -11.1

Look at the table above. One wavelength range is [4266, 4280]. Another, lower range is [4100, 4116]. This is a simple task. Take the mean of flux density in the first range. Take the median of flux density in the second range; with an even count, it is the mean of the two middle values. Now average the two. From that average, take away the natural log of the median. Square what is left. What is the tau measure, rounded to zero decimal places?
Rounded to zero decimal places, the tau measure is 142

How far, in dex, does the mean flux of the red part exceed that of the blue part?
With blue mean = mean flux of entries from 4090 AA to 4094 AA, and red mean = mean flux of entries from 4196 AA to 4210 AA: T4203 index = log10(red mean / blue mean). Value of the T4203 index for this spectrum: 0.046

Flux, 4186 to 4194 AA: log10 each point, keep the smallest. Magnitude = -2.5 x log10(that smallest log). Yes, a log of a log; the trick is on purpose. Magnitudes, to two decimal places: -0.20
